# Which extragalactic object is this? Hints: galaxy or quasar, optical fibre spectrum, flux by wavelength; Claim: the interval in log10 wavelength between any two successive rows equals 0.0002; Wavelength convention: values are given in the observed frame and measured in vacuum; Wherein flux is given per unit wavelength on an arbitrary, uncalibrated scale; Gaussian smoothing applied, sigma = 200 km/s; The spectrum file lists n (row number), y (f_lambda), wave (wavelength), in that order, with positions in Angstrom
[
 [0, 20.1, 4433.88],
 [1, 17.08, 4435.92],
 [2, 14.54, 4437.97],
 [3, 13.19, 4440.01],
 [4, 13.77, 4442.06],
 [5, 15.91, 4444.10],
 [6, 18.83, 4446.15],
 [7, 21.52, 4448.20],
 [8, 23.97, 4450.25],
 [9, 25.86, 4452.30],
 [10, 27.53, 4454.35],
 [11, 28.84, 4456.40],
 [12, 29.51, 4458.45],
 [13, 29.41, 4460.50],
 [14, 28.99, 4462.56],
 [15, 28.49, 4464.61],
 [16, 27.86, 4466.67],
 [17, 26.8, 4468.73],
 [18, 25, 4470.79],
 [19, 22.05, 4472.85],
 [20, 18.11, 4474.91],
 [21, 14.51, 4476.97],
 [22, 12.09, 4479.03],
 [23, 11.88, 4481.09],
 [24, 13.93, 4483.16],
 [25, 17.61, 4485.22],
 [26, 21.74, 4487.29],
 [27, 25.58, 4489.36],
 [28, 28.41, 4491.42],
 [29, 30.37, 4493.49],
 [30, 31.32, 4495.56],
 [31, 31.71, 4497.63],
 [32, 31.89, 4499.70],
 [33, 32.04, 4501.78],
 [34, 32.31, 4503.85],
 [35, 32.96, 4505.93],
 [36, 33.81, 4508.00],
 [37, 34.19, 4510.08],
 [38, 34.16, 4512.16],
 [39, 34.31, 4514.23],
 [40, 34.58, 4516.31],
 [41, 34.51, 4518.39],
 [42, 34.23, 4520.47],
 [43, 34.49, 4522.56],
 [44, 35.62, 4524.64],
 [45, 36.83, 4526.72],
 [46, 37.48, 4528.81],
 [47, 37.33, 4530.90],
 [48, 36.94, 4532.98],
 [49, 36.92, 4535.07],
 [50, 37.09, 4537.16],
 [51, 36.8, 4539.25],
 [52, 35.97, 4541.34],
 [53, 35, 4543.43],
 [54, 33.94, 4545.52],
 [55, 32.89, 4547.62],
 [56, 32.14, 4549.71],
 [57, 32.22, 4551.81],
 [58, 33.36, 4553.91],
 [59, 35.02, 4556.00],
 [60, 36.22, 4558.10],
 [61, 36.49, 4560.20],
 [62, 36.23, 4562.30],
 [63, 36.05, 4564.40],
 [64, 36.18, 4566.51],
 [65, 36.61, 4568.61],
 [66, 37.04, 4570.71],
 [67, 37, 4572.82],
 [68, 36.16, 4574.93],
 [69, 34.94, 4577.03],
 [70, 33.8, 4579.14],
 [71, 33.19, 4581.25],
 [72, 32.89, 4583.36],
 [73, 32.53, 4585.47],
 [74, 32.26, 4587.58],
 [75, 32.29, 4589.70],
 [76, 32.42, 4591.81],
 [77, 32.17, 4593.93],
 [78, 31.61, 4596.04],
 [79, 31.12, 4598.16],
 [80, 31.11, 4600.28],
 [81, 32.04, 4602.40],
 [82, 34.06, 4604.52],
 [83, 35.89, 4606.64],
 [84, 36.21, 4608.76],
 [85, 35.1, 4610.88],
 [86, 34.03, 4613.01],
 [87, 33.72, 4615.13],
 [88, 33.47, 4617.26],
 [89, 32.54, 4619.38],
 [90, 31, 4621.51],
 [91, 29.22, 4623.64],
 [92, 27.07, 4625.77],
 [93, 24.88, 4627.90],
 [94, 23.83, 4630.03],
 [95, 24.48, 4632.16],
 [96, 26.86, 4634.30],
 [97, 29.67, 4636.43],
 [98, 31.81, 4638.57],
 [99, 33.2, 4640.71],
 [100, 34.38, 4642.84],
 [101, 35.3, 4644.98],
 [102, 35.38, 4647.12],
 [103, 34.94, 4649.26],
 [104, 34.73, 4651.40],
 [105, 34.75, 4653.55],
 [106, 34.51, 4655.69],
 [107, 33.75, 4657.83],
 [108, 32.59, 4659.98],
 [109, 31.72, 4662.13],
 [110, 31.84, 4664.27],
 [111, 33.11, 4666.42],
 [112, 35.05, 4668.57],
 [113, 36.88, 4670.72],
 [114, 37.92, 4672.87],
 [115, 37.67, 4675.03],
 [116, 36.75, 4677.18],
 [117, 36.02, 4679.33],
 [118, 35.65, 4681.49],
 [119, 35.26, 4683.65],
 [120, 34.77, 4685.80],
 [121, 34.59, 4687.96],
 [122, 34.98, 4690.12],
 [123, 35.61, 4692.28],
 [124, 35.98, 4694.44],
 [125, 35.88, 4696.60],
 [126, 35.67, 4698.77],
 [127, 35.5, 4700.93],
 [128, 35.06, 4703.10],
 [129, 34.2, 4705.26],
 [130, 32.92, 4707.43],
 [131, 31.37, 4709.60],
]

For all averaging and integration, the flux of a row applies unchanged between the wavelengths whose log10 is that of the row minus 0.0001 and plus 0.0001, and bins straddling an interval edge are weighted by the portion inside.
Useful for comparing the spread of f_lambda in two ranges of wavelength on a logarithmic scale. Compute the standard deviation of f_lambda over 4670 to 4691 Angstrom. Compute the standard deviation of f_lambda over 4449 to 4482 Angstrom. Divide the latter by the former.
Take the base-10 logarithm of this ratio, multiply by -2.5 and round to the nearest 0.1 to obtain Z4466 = -1.8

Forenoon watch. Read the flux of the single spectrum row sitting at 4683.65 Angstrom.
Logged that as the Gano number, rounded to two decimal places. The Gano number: 35.26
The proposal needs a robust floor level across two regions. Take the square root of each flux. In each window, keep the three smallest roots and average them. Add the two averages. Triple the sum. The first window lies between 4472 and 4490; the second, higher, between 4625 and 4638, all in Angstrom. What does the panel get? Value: 25.5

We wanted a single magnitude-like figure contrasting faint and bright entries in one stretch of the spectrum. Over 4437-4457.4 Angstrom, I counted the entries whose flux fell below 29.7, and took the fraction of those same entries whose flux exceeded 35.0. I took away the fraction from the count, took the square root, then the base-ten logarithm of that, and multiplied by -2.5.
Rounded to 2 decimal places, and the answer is -1.25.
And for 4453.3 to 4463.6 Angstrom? -0.87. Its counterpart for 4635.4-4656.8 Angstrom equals 0.12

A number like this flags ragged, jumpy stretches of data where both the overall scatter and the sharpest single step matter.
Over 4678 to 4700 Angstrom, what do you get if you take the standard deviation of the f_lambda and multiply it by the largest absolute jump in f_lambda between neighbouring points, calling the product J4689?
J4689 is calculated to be 0.3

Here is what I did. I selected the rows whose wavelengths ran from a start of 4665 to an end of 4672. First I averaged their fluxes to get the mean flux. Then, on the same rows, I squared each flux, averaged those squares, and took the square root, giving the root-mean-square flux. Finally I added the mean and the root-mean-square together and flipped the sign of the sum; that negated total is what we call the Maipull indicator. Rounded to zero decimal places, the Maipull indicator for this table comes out -70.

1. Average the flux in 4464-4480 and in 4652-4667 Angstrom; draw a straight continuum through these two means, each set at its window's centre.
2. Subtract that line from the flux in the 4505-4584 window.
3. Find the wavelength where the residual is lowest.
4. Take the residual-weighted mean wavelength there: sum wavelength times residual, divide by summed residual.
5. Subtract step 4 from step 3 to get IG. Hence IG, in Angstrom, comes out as 42.1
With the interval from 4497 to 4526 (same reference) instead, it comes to -14.0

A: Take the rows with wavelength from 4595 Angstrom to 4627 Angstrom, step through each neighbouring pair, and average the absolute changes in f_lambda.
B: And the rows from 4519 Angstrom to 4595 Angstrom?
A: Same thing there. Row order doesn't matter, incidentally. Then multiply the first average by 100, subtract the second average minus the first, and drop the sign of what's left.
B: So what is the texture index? 106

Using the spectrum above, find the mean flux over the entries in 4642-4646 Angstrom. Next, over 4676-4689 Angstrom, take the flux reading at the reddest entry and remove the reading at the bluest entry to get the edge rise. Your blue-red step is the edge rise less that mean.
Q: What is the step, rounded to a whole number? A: -37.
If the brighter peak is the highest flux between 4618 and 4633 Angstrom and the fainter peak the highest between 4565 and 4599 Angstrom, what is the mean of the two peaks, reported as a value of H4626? 34.8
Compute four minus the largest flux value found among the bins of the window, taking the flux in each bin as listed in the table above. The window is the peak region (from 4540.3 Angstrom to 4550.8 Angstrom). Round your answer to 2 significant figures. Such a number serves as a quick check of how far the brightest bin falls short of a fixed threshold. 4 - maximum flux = -32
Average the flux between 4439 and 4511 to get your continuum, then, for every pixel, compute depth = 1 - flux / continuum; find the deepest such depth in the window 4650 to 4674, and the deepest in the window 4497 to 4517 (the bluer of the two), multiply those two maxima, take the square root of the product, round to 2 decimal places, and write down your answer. 0.29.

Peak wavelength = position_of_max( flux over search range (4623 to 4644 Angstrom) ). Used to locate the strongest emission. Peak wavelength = 4642.84 Angstrom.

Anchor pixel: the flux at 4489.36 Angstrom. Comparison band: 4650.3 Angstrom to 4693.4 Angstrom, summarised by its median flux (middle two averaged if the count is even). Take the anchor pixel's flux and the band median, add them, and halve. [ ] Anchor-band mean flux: 30.2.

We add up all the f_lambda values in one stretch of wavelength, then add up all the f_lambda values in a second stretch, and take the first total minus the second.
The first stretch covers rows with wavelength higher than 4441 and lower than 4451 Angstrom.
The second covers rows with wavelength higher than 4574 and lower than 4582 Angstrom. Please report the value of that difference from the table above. -44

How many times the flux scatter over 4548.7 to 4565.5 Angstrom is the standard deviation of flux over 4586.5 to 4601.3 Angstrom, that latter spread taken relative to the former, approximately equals 0.30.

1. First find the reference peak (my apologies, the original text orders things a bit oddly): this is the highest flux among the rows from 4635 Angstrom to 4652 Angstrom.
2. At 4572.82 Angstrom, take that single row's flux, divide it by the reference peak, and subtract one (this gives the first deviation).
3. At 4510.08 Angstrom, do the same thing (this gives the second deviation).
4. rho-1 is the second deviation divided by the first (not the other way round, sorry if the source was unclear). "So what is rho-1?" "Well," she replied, -1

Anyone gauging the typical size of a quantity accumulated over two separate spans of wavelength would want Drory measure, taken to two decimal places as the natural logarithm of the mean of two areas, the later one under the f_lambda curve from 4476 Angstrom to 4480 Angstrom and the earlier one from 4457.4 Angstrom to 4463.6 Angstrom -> 4.77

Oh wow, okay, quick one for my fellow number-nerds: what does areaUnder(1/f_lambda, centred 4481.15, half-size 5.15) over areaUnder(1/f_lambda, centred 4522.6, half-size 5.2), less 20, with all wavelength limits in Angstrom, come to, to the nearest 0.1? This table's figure -17.5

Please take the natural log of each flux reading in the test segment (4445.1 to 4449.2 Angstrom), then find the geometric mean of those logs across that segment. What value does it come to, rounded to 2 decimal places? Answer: 3.00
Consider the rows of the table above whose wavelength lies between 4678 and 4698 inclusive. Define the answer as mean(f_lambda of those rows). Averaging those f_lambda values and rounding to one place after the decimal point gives 35.4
